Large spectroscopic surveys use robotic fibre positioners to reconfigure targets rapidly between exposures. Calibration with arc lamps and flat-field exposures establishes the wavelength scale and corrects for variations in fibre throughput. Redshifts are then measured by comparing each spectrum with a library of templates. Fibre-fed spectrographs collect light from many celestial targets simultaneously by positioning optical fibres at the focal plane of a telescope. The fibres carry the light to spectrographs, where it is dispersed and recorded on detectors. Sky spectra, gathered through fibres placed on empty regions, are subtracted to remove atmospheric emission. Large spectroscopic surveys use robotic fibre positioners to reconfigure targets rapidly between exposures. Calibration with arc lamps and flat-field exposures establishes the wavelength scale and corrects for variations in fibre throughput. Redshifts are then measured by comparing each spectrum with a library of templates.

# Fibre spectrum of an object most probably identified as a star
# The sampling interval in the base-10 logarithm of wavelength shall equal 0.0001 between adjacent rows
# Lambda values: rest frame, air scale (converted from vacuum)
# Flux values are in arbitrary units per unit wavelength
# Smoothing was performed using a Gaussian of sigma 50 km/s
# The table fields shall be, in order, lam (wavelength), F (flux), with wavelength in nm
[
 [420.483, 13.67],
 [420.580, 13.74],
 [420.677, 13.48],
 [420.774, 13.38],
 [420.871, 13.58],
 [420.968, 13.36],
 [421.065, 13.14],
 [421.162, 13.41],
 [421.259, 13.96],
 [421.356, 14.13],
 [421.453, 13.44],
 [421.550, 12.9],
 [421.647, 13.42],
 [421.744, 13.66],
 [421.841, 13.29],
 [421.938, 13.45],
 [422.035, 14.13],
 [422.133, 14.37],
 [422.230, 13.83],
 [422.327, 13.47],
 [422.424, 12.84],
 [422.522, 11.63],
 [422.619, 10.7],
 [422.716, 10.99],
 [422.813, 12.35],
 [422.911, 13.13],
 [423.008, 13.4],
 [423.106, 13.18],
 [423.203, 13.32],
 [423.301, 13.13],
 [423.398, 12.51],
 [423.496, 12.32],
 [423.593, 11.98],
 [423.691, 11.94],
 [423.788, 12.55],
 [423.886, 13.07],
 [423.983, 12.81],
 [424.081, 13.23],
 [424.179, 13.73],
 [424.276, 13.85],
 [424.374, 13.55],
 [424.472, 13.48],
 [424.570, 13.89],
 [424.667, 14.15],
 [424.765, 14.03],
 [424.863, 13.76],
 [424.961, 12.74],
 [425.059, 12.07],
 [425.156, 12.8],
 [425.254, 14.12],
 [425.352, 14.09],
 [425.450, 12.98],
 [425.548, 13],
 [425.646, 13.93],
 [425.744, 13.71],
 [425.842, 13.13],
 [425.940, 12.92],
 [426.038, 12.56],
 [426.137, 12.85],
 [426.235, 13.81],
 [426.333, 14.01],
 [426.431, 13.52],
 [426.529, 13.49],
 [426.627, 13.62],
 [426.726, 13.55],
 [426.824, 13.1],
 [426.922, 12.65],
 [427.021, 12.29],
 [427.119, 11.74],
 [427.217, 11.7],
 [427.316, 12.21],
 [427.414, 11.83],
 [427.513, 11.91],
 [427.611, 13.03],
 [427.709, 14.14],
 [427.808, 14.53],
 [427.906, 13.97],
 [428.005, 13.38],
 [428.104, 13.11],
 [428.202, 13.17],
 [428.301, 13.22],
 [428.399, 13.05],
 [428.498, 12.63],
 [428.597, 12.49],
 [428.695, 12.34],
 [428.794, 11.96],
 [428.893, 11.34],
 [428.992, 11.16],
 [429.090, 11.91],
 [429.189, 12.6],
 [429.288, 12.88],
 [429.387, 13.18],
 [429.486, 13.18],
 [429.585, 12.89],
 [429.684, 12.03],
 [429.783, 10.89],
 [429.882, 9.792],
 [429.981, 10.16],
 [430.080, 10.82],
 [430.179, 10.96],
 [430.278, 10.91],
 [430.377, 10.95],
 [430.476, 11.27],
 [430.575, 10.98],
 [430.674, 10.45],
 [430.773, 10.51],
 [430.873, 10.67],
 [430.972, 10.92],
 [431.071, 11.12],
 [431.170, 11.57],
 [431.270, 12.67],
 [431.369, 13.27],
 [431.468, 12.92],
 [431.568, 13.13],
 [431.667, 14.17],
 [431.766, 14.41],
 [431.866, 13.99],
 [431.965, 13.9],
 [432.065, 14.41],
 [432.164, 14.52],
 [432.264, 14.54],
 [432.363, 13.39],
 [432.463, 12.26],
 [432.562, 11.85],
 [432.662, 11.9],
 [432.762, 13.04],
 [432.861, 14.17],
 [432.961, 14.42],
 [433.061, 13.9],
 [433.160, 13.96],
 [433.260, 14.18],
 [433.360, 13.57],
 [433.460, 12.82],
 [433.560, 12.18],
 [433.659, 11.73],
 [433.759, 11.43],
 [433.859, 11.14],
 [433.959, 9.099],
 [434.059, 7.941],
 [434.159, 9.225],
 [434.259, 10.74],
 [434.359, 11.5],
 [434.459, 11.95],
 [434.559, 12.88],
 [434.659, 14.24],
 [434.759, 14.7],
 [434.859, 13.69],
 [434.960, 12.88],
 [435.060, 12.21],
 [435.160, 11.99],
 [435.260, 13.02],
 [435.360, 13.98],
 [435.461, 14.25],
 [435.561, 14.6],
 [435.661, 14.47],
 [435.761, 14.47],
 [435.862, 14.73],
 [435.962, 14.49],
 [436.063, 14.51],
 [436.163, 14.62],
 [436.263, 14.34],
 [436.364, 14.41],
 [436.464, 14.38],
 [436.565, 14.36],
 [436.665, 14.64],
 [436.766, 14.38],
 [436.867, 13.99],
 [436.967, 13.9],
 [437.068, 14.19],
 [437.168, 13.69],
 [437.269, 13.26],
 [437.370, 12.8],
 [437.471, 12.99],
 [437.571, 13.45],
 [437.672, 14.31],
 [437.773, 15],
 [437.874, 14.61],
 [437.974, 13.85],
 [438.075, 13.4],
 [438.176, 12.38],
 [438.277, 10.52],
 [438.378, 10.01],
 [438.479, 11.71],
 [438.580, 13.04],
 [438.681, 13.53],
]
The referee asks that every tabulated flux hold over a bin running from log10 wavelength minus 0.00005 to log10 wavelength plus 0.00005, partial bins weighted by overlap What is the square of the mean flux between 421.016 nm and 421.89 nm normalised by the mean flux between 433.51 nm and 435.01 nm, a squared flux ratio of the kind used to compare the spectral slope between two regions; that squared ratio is 1.33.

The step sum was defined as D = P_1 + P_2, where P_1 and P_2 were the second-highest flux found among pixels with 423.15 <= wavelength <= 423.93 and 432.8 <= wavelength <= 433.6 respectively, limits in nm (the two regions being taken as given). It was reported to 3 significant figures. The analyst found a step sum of 27.3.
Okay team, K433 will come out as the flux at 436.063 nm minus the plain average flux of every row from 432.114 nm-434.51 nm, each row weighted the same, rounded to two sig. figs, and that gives 2.2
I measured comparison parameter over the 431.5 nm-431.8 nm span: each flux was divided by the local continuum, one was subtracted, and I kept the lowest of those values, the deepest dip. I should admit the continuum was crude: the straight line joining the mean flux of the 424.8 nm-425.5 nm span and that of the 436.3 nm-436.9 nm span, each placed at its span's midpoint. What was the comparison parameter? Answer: -0.053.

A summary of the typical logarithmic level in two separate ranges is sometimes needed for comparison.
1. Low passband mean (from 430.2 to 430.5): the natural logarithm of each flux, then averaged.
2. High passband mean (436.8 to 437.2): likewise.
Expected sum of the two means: 5.04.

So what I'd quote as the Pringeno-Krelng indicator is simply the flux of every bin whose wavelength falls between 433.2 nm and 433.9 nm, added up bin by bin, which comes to 87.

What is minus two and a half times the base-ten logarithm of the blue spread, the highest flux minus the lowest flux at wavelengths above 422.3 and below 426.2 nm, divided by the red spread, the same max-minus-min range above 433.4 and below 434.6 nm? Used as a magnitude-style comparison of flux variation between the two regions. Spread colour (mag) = 0.39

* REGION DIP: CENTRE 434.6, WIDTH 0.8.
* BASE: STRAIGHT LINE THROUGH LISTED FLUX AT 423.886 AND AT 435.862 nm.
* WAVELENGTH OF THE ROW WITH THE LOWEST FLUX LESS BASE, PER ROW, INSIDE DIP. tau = 434.259 nm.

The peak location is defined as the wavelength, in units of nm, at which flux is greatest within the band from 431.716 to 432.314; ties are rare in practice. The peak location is 432.264 nm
